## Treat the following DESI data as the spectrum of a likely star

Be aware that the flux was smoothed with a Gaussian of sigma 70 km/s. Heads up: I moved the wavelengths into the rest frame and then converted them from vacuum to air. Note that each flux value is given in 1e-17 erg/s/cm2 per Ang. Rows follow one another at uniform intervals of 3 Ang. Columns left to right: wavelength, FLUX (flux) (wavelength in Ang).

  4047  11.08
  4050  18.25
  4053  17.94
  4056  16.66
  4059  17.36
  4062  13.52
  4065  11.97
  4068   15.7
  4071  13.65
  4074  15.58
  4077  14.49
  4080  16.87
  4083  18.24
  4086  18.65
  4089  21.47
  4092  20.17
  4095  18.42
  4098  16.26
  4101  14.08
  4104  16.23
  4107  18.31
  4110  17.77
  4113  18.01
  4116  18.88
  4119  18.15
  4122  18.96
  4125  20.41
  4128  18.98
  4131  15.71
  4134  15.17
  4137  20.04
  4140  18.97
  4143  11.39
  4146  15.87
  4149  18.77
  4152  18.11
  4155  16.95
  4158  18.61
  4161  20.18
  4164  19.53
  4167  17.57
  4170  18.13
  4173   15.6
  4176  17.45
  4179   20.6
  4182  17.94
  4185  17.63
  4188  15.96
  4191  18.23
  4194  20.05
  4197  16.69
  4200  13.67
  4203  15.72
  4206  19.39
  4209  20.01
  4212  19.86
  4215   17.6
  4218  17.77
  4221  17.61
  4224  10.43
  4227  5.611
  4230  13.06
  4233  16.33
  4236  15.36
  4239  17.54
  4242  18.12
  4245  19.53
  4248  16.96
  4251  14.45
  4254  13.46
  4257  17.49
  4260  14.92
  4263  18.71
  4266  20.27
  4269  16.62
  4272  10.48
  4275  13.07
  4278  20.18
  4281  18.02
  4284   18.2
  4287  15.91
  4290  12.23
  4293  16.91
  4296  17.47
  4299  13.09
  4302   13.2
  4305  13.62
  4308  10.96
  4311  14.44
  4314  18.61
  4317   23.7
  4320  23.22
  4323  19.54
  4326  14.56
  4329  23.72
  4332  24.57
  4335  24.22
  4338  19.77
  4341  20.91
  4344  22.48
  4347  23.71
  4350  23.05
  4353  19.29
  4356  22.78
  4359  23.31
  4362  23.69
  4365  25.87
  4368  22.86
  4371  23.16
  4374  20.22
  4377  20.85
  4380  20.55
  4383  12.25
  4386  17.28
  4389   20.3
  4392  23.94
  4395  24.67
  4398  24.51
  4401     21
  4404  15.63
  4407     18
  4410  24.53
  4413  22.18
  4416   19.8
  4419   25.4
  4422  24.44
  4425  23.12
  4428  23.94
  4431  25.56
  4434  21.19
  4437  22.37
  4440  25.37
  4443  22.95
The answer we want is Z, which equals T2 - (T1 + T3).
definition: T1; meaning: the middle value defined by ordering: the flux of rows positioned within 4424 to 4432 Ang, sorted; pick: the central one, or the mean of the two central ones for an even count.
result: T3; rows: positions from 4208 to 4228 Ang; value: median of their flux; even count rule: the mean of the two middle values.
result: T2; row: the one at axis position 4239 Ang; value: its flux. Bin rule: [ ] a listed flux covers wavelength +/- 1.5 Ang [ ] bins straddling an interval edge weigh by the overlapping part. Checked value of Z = -24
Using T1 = 24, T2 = 17.54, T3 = 17.6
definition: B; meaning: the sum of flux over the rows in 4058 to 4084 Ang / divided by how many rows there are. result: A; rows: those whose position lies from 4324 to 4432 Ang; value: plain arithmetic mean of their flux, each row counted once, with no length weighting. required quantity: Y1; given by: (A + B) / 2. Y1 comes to 18.6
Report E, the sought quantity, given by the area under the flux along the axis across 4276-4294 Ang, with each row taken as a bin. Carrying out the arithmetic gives 302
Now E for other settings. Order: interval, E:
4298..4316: 257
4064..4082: 268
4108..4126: 335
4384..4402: 391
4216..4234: 243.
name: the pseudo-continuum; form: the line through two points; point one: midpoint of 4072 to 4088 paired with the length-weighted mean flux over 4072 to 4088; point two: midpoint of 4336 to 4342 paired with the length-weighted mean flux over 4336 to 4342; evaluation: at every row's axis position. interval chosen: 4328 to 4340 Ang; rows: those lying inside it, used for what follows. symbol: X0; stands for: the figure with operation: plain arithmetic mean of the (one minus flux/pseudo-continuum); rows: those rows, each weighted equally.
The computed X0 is -0.12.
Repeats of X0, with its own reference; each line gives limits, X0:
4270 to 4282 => 0.22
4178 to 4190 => 0.02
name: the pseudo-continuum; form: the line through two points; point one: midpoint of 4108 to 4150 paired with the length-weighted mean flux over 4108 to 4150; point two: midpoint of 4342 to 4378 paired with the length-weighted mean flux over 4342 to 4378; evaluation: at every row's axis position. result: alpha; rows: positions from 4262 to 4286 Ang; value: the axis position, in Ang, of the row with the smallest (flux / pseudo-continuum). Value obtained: 4272 Ang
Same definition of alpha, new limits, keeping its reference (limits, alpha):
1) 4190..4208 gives 4200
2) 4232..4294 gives 4272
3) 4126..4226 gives 4224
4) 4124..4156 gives 4143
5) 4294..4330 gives 4308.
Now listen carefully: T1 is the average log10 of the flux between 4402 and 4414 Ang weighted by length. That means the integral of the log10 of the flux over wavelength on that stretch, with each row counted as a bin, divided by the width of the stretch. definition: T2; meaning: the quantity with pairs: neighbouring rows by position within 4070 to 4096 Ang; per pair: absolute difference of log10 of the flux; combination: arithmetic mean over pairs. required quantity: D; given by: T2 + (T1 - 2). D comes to -0.66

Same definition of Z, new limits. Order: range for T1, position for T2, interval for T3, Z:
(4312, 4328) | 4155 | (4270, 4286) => -21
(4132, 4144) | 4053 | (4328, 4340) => -23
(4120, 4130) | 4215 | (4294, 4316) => -15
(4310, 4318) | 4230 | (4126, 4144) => -23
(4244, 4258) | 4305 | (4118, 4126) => -22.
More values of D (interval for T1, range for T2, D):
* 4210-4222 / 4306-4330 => -0.63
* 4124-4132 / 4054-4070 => -0.66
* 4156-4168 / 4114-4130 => -0.70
